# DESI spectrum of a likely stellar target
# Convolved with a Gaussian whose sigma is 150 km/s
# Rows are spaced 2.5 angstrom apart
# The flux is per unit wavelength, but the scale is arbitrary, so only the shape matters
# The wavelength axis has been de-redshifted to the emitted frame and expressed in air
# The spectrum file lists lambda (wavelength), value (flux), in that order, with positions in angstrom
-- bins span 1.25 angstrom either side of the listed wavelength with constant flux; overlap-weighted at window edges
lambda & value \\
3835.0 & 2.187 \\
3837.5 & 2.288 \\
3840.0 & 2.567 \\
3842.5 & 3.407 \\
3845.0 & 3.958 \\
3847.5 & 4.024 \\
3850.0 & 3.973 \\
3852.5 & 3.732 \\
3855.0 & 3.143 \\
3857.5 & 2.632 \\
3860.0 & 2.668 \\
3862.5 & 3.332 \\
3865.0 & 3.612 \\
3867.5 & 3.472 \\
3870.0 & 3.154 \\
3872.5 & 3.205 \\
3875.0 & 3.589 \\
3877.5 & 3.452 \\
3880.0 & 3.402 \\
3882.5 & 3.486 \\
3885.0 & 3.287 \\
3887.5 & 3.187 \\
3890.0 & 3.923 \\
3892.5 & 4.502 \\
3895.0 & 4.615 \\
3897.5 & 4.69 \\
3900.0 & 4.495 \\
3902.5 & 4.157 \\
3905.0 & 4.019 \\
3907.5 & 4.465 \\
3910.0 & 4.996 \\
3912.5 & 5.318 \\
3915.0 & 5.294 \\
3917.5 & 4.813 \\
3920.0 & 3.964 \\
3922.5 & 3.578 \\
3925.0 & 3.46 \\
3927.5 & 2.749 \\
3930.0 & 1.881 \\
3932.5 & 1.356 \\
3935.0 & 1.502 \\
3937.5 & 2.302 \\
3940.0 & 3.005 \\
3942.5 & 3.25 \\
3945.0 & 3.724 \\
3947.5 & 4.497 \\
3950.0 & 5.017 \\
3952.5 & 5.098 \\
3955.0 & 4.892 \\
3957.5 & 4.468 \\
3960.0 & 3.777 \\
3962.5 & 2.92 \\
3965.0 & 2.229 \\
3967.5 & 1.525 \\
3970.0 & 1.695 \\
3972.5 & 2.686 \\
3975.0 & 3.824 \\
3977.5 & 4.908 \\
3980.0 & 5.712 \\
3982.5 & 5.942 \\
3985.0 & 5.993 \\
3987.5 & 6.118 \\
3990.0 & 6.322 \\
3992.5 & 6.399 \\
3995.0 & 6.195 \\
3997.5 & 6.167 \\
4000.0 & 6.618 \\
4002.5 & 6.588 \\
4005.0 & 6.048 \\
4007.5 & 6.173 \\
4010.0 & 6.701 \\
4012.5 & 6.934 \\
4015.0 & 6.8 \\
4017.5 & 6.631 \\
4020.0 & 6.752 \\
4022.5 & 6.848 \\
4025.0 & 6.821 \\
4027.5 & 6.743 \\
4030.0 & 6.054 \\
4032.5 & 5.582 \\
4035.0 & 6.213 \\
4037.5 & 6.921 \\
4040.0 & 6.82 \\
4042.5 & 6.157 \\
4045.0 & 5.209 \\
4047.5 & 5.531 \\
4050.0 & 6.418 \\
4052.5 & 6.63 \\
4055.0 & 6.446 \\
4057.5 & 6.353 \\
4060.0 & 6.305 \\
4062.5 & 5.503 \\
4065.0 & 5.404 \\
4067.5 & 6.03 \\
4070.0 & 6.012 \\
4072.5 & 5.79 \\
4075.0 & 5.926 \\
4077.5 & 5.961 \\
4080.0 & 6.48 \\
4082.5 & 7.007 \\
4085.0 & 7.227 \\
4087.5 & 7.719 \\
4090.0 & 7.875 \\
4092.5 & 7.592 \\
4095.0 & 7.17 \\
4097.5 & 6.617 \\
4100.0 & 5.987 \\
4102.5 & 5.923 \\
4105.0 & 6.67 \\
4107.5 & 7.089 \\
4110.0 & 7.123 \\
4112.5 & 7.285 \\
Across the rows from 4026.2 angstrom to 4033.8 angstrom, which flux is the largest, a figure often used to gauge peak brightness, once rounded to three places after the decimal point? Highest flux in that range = 6.743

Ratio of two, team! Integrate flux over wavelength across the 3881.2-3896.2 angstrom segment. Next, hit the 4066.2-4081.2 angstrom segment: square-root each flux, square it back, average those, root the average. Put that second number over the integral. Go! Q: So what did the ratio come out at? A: 0.043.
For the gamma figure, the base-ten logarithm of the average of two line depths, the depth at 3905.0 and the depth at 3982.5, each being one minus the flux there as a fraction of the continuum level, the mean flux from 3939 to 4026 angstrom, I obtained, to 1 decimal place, -1.6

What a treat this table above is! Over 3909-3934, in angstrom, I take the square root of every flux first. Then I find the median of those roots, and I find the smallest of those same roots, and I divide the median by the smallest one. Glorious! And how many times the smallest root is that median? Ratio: 1.67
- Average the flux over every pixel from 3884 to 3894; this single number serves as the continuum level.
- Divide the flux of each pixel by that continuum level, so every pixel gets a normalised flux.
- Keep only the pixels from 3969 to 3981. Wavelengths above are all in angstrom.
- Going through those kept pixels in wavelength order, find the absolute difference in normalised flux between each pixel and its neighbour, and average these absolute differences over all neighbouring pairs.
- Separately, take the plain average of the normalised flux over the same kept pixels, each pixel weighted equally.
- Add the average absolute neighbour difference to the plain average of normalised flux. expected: 1.3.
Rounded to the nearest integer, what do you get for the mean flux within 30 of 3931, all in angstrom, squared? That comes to 15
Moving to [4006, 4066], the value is 40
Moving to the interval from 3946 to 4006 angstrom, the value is 23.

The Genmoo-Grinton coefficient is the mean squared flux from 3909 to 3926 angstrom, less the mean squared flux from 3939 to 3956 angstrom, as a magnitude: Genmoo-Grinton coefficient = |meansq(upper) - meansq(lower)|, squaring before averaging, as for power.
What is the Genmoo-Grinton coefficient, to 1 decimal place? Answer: 2.3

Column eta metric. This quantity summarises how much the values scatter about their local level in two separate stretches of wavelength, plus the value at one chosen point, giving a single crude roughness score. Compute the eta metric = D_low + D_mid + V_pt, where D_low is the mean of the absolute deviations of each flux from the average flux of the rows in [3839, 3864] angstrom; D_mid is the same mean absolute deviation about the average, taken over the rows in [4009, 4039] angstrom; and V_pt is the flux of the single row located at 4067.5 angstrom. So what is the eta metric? 6.8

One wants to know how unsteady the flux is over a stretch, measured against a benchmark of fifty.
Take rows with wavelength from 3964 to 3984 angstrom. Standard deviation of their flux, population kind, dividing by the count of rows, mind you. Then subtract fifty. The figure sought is -48.3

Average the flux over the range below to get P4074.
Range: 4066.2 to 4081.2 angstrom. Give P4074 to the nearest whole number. 6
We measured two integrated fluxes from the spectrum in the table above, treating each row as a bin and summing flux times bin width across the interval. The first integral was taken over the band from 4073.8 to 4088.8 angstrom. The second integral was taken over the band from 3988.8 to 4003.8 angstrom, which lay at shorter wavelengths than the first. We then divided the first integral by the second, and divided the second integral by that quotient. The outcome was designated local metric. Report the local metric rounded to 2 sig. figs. 91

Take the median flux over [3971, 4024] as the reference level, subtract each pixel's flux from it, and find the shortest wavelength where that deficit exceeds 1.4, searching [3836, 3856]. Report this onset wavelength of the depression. 3837.5 angstrom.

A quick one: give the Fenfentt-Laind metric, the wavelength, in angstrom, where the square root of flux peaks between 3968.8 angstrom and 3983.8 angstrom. 3982.5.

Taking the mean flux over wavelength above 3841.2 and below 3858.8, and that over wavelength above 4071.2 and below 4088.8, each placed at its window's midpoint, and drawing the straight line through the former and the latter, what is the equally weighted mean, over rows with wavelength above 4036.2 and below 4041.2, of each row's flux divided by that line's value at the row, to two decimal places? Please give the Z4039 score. 1.14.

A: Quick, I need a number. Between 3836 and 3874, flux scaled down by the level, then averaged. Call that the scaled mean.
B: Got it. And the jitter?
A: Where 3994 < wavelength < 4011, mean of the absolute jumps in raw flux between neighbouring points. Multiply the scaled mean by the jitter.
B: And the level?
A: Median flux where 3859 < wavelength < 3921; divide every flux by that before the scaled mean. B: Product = 0.24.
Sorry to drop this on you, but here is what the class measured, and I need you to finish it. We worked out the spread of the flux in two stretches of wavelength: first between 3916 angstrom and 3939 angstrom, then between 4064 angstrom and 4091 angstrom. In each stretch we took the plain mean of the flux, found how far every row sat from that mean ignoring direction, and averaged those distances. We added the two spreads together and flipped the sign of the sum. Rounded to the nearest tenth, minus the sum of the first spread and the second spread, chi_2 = -1.7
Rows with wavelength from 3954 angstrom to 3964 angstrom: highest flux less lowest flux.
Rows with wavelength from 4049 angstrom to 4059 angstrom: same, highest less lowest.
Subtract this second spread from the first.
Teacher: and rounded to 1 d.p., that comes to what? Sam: 1.7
